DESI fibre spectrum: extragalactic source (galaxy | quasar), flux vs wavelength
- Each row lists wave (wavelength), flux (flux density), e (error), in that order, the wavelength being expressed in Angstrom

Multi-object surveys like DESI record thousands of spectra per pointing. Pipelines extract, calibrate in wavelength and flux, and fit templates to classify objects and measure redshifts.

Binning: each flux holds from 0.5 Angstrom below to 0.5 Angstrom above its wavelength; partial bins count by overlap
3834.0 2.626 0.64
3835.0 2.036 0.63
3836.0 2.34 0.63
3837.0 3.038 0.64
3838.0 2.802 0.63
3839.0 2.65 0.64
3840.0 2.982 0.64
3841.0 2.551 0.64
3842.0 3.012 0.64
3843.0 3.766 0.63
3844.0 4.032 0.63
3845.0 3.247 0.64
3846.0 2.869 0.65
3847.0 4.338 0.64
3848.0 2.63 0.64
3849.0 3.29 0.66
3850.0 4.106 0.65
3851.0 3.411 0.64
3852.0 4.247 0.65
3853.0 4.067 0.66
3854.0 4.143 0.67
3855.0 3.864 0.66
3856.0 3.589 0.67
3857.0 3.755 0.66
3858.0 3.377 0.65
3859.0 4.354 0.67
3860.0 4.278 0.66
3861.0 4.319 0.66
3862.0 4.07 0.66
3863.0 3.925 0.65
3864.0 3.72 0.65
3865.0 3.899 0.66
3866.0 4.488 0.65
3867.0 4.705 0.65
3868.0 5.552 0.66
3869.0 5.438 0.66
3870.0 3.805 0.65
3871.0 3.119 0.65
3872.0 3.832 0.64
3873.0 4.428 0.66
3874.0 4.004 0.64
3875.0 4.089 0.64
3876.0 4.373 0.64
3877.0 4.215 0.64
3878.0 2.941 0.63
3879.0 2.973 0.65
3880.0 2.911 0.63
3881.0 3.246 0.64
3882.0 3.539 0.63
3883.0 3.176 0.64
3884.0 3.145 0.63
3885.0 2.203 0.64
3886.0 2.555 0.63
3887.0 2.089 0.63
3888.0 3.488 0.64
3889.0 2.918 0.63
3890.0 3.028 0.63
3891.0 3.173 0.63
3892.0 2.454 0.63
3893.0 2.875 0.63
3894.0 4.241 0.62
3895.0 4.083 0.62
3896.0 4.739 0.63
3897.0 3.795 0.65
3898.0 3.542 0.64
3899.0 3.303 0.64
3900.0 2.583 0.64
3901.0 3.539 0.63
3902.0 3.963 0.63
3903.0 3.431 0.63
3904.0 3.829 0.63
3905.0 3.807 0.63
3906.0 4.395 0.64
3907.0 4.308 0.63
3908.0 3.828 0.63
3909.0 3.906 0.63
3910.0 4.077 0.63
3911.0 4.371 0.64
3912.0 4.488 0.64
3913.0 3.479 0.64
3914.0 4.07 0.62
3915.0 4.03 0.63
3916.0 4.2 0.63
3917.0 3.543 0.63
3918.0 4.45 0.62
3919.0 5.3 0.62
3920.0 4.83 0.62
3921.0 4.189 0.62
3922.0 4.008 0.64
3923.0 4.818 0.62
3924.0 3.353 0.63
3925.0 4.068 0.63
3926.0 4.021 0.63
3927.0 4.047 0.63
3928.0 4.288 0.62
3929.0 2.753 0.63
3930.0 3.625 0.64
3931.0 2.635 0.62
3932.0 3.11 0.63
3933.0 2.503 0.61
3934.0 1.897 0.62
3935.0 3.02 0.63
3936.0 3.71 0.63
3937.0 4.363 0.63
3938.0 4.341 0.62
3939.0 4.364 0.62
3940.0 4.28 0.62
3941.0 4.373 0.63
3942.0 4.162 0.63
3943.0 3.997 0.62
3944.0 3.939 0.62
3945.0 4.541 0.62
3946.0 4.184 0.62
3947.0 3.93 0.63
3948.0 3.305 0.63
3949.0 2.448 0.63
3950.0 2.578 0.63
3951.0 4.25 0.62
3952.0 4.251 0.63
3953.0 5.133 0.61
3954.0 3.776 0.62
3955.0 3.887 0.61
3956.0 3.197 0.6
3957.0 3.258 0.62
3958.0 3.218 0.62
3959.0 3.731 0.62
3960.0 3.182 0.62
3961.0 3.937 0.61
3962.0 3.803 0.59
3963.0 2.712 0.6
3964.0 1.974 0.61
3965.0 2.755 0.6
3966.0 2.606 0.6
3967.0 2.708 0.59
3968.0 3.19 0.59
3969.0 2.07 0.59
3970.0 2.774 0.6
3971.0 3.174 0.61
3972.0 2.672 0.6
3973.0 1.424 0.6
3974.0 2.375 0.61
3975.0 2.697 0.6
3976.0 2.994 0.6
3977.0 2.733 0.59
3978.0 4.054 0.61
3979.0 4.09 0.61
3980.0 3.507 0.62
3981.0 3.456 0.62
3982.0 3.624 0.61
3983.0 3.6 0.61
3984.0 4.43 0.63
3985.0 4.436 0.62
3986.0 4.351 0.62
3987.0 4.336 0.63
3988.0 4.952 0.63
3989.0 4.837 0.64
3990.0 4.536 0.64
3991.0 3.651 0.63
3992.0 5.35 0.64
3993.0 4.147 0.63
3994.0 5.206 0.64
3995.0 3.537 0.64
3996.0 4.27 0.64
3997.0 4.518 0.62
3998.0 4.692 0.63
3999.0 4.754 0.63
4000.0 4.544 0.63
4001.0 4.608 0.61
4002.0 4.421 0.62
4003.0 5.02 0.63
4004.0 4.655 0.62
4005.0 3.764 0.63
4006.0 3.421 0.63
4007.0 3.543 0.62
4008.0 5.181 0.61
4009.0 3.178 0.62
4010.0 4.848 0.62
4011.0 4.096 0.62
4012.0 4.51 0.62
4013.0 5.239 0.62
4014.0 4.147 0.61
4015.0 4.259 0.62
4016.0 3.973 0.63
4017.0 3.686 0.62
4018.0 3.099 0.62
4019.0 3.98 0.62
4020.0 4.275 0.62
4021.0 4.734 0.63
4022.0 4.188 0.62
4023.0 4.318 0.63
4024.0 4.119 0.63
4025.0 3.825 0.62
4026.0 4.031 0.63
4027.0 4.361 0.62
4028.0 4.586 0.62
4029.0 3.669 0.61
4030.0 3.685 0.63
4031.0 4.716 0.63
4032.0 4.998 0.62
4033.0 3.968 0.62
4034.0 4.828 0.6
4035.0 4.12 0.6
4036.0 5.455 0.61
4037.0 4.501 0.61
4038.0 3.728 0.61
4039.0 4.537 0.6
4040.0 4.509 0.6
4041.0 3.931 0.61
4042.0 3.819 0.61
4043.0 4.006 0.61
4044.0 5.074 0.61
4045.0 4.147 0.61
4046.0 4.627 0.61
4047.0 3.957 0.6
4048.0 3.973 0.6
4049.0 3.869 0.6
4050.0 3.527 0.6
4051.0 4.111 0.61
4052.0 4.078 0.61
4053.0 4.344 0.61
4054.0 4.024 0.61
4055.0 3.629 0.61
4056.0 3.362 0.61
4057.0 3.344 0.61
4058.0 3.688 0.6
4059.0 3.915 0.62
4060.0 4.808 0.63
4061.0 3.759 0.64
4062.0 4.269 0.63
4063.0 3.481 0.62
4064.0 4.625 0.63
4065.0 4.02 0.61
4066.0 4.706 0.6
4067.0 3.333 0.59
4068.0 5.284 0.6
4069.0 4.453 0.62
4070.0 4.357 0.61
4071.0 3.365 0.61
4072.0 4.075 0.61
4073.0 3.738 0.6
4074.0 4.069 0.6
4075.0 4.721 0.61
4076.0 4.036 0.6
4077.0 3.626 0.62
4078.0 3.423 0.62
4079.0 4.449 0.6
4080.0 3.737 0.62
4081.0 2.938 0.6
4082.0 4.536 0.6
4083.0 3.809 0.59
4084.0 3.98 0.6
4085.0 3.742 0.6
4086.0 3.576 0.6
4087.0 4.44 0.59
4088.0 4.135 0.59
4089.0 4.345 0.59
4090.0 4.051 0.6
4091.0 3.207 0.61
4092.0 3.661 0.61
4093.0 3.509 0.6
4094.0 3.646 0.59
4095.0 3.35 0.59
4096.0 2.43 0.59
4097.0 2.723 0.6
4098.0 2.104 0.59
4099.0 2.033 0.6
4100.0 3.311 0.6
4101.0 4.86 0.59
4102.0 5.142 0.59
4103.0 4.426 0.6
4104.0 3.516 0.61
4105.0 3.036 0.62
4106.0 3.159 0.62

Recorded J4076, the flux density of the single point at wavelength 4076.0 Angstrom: 4.036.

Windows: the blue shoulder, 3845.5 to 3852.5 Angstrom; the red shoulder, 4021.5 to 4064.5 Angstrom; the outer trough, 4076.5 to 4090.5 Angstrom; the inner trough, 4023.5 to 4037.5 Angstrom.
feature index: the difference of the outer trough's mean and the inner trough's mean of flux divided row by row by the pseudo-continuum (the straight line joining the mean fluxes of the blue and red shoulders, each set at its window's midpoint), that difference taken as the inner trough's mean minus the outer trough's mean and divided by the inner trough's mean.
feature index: 0.13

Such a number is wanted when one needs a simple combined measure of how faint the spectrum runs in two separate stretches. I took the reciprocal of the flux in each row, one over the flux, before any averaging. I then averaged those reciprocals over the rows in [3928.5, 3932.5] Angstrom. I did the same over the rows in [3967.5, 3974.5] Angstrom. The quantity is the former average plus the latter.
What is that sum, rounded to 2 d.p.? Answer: 0.76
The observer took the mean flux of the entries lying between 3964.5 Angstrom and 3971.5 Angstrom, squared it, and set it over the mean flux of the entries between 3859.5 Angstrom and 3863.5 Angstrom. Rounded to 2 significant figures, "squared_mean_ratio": 1.8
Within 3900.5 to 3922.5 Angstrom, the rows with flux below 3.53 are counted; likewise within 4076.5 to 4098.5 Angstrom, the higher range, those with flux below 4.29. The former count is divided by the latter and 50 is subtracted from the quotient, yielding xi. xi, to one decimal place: -49.9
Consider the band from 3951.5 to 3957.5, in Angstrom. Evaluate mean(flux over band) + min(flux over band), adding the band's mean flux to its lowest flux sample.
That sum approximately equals 7.1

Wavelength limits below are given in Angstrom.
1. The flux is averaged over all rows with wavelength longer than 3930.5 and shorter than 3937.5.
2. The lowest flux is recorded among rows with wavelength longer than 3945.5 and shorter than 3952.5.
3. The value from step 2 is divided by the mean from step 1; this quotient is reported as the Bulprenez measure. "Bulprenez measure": 0.807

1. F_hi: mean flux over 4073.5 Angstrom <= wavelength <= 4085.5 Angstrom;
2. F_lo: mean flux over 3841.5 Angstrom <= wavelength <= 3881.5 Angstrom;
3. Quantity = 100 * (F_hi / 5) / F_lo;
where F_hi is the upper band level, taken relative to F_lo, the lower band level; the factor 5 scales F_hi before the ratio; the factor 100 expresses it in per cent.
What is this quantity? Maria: 20.3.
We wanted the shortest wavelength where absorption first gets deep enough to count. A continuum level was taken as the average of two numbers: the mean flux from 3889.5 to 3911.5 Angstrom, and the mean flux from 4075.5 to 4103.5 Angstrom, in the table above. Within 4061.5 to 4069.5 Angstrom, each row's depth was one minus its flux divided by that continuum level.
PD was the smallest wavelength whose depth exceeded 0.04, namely 4063.0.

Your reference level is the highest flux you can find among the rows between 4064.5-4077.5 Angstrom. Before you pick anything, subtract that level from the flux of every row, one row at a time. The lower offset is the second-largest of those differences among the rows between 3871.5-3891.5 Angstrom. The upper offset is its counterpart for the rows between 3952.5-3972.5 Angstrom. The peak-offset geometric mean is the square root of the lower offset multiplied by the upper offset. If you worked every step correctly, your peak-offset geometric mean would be 1.1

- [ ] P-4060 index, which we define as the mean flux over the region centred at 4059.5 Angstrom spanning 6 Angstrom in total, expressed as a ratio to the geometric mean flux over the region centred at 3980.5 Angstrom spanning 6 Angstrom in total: 1.07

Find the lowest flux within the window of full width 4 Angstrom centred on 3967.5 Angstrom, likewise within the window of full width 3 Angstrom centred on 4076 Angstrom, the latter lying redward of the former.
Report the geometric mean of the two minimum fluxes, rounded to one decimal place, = 2.7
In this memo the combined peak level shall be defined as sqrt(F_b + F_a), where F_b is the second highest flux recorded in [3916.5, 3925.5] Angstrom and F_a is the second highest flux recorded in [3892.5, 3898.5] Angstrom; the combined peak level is 3.01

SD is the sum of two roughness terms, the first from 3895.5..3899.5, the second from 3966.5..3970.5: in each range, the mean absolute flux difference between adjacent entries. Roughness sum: 1.2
